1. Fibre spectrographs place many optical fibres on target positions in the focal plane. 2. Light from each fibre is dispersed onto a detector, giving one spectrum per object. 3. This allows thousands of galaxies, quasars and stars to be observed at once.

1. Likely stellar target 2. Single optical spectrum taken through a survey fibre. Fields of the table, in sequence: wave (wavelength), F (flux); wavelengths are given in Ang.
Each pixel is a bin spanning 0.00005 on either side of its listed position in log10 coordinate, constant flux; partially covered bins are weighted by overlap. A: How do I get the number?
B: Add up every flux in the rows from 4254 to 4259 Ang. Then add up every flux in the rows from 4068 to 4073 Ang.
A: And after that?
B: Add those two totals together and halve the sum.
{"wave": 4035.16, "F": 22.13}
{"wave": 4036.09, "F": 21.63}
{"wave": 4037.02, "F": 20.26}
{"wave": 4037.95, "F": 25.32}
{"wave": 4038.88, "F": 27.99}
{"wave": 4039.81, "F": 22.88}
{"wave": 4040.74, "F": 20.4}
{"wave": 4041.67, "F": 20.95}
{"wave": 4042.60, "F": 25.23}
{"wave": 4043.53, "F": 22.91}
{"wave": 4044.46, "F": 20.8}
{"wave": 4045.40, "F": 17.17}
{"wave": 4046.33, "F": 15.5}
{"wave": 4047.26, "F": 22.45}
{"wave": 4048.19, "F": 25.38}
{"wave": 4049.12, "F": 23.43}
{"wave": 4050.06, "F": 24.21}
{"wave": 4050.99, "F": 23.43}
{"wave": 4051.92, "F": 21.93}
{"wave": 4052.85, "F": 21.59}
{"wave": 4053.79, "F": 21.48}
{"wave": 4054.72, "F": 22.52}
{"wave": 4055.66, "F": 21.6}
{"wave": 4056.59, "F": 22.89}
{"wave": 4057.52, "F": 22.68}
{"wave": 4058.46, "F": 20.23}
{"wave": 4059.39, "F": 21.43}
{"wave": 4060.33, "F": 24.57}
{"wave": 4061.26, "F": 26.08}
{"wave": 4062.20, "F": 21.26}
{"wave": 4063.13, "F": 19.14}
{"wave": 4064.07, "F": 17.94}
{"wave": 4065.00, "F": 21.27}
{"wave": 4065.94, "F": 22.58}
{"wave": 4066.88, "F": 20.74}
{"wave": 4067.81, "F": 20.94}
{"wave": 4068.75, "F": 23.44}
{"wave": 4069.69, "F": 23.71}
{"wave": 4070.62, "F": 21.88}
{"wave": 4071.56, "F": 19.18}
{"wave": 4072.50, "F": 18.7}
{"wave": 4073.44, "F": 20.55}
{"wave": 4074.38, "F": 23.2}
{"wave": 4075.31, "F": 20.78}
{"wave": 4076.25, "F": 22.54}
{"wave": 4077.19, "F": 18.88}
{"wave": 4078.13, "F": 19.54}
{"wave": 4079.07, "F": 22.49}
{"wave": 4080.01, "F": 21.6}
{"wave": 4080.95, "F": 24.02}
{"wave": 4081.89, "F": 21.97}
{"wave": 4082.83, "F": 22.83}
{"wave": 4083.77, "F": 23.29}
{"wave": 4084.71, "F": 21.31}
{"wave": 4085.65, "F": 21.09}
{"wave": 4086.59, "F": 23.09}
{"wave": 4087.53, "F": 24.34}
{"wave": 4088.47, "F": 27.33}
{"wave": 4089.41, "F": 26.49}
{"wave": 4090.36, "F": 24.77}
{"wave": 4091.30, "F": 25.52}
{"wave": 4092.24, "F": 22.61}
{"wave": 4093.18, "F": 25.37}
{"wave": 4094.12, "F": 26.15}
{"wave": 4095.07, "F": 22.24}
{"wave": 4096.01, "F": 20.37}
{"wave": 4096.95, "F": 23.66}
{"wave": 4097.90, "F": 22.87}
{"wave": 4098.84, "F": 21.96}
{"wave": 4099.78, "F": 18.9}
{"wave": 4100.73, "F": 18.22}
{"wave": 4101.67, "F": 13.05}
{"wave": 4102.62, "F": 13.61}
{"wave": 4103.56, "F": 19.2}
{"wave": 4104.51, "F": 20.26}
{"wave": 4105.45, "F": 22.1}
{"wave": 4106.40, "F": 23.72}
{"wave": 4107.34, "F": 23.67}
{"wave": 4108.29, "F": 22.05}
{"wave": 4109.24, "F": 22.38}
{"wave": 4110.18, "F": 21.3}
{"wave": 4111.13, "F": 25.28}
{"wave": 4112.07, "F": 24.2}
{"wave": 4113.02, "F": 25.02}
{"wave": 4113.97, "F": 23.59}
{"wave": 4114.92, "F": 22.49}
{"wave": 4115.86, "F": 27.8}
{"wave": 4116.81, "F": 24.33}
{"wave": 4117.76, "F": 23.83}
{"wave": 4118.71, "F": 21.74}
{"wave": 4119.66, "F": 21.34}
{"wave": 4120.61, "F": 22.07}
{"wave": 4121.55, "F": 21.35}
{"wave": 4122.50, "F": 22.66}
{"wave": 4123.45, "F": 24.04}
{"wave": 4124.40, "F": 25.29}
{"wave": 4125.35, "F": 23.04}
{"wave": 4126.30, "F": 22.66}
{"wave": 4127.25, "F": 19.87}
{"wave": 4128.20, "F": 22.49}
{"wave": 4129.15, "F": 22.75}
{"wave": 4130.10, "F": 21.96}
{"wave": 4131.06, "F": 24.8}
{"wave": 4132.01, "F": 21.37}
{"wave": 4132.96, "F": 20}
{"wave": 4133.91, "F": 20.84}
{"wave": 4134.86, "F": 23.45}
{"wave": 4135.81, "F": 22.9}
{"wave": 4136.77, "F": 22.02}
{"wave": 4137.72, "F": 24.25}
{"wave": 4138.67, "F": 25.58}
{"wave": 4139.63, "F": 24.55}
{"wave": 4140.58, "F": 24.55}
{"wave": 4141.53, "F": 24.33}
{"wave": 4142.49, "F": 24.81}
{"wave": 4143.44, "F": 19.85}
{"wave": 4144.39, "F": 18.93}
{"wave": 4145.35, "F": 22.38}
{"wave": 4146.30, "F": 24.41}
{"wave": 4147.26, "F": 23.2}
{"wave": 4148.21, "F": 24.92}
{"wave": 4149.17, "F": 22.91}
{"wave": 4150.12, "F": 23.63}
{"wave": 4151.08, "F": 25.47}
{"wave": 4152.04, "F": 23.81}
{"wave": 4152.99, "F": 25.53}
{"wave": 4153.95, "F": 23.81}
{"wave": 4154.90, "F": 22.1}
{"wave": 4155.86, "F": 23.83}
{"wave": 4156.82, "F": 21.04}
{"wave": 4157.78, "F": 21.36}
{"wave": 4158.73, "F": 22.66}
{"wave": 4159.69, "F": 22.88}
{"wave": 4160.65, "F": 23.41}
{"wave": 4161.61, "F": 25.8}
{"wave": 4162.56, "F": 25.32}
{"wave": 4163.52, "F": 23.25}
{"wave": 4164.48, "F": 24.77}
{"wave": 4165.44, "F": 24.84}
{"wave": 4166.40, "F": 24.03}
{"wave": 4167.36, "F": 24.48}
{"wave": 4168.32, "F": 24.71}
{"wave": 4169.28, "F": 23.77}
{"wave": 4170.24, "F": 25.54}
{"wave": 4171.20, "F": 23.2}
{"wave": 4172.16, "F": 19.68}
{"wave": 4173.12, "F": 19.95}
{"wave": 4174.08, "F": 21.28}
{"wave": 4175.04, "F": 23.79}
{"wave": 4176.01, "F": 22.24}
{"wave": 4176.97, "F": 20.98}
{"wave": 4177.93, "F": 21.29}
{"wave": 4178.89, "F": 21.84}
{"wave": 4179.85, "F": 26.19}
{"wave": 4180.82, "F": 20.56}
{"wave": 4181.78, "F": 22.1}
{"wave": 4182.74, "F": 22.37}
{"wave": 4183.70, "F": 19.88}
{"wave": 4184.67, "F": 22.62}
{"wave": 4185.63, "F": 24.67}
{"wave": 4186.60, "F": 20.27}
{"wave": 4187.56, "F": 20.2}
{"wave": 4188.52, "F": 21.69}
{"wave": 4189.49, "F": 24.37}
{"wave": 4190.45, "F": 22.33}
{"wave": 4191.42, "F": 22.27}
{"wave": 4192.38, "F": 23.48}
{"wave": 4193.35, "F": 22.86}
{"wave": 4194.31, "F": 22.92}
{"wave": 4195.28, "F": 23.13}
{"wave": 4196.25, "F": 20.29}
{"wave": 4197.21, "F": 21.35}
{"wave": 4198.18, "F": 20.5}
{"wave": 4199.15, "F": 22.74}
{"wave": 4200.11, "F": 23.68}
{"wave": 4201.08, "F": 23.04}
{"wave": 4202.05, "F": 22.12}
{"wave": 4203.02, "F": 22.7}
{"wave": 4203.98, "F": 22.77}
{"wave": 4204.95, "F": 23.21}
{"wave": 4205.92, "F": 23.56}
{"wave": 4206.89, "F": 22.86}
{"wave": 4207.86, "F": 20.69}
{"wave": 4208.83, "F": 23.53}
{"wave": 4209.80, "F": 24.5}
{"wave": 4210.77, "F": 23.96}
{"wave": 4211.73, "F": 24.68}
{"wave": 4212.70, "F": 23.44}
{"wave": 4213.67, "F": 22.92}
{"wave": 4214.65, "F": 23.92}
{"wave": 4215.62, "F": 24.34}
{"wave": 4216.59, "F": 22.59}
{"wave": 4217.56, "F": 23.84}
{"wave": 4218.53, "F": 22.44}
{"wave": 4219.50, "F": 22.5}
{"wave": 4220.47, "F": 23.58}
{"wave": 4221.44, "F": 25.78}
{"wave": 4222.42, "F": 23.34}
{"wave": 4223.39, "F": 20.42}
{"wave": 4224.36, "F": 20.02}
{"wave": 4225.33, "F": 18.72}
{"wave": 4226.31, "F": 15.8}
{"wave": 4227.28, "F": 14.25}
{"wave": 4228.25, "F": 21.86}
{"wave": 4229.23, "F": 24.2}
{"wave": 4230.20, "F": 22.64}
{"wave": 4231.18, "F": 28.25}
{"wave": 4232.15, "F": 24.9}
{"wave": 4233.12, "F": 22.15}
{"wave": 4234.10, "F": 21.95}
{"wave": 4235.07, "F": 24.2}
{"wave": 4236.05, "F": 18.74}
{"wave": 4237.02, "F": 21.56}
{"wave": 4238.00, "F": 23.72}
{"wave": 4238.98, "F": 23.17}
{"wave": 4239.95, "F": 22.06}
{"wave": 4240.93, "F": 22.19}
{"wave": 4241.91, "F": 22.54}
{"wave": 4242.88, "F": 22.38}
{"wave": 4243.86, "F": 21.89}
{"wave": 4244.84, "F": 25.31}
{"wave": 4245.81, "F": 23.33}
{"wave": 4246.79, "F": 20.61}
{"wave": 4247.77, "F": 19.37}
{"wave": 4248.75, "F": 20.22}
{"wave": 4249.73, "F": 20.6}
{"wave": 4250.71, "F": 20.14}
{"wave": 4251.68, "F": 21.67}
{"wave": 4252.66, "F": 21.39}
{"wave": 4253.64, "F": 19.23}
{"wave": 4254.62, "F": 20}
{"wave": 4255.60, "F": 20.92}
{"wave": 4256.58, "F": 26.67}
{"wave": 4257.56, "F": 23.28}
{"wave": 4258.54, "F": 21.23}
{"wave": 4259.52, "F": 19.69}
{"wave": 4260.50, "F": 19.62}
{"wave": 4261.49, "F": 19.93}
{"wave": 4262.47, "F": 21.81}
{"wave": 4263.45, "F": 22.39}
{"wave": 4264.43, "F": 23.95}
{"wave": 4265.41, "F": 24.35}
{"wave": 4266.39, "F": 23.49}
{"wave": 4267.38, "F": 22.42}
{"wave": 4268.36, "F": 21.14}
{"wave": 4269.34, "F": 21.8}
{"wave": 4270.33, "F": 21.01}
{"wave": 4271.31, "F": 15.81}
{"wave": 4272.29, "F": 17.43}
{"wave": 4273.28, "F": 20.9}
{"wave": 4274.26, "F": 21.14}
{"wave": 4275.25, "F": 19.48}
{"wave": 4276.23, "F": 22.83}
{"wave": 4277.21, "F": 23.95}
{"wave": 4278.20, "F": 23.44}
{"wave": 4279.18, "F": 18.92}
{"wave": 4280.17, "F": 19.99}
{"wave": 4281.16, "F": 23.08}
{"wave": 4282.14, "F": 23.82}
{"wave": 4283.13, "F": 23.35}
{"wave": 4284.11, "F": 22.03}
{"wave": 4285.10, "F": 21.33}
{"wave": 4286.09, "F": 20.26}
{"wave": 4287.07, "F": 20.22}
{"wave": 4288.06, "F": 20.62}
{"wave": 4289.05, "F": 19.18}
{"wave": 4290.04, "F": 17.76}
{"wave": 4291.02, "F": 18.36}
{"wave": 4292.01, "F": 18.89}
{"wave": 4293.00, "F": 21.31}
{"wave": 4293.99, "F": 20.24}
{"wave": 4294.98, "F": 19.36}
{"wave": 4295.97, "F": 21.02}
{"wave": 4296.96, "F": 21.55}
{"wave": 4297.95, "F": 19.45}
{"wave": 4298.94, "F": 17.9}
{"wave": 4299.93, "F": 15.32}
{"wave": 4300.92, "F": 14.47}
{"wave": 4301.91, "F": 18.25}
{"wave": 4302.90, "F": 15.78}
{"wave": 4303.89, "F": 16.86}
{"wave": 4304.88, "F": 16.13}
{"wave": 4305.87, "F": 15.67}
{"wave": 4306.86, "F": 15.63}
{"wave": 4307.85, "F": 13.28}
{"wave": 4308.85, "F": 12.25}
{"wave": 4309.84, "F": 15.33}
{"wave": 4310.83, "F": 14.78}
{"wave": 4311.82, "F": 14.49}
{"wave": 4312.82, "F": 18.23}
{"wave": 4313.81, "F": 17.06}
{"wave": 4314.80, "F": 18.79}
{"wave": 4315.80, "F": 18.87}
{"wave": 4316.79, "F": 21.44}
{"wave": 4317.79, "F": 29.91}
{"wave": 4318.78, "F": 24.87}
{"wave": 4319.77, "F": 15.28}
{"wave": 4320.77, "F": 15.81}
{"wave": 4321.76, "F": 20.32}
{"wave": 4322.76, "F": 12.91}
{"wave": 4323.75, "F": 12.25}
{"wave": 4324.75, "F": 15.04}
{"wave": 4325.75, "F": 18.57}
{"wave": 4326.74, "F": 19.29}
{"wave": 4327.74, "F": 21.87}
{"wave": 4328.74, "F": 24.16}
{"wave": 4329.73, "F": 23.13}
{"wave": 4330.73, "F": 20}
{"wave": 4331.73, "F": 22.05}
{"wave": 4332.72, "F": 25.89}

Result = 110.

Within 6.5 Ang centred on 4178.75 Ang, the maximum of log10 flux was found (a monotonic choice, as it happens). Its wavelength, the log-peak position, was 4179.85 Ang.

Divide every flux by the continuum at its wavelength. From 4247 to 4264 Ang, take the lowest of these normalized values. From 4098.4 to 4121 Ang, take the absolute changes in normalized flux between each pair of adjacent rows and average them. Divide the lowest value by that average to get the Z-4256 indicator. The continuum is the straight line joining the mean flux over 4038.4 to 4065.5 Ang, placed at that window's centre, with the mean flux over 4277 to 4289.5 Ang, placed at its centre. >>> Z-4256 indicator 10.3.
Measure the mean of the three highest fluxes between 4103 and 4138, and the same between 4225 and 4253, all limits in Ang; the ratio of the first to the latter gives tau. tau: 1.00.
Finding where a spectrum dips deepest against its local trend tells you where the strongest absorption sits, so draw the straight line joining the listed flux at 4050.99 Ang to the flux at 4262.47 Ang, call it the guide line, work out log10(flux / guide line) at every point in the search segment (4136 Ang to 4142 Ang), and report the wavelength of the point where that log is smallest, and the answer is 4136.77 Ang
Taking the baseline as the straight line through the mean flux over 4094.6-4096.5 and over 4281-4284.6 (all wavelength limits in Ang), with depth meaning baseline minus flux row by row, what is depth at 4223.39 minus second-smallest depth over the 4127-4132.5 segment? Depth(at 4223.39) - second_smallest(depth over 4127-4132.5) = 3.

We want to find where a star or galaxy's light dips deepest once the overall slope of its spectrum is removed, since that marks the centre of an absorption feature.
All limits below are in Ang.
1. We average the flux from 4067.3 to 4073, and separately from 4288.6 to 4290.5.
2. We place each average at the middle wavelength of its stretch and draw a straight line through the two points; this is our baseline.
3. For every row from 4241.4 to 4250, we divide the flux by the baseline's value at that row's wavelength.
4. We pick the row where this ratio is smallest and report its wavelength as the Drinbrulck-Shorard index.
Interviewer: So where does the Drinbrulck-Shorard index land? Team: 4247.77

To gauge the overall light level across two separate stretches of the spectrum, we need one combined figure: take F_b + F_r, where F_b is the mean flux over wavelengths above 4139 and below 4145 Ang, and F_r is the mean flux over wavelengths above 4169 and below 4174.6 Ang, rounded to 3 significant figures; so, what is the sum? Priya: 45.1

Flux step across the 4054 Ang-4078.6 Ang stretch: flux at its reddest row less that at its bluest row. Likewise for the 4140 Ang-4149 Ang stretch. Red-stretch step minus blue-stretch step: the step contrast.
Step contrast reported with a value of 3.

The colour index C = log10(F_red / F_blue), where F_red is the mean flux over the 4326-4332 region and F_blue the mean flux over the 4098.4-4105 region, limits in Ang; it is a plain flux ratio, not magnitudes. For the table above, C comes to 0.08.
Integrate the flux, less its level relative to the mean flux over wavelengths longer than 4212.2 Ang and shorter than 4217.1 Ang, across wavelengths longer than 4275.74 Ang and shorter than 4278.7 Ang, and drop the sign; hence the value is 0.1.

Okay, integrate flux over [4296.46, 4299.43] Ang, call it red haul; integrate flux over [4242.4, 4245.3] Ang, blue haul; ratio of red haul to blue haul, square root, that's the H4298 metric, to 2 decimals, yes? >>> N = 0.93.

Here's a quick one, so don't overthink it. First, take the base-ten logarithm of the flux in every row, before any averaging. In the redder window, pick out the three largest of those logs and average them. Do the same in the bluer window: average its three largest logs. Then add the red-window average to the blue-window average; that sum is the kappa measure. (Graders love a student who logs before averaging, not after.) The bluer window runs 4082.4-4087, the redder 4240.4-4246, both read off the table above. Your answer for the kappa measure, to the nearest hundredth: 2.74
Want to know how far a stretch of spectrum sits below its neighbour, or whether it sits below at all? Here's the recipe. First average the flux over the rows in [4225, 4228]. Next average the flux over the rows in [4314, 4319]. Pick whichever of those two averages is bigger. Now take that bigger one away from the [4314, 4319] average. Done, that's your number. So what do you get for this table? 0.0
